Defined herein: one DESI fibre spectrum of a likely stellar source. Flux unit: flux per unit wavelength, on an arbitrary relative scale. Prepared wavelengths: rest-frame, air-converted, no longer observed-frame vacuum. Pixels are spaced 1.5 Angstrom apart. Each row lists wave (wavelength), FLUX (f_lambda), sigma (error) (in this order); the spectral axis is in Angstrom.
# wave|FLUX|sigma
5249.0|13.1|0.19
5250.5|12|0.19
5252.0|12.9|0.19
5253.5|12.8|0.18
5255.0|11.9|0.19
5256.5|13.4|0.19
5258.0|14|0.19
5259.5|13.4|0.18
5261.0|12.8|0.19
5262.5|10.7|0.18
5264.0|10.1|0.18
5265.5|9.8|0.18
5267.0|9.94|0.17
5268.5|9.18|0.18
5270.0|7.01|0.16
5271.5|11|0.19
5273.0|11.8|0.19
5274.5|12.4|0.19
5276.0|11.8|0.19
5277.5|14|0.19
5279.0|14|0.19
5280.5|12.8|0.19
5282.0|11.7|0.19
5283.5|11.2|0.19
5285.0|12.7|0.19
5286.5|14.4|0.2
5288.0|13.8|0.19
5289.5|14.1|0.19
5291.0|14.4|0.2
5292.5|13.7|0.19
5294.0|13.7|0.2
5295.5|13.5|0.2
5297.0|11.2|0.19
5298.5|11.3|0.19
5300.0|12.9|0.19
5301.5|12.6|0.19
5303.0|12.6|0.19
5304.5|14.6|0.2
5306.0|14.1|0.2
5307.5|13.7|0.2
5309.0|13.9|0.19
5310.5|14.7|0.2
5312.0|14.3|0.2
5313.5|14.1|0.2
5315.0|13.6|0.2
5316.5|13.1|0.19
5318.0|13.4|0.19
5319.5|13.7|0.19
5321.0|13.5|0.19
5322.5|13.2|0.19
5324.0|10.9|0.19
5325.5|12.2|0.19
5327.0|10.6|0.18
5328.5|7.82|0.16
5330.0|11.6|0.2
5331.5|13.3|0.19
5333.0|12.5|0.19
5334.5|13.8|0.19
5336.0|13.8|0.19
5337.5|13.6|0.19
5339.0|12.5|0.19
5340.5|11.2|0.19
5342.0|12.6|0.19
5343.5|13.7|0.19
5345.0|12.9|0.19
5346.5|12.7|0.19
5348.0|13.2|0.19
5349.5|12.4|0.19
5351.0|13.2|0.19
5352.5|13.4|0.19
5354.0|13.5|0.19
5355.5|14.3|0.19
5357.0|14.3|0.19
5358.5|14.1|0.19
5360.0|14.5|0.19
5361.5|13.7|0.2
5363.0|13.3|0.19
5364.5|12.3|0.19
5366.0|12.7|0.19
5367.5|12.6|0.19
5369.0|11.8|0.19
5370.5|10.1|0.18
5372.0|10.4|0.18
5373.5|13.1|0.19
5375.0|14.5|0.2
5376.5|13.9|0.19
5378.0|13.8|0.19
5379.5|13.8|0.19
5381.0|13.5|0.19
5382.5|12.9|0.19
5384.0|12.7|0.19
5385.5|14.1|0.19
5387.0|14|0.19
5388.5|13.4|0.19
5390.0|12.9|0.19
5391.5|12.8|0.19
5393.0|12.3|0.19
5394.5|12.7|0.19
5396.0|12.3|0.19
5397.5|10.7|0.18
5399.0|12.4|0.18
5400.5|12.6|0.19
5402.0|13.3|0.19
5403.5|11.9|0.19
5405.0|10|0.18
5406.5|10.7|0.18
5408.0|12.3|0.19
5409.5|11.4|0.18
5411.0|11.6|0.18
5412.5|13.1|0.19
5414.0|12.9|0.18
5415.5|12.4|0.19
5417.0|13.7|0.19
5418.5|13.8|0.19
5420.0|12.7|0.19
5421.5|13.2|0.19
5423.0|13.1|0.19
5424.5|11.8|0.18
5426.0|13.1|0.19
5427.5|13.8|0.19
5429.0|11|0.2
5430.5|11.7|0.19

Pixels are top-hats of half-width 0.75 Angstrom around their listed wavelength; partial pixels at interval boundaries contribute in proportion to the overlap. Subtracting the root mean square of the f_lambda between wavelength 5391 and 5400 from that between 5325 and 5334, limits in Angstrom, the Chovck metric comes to -0.7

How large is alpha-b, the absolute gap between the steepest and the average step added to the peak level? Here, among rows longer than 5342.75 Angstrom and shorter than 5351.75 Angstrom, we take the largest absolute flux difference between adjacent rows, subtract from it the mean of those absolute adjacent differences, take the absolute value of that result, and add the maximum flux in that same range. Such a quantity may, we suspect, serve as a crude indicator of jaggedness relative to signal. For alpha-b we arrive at 13.9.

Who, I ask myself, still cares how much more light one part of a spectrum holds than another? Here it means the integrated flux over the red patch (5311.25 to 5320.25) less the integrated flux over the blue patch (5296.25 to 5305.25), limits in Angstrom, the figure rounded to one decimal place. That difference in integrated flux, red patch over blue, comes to 10.5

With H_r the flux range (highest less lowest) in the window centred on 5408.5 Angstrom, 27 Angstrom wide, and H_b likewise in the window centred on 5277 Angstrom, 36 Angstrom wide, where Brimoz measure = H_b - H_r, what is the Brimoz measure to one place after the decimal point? 3.6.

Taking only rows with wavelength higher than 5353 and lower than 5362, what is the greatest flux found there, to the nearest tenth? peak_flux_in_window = 14.5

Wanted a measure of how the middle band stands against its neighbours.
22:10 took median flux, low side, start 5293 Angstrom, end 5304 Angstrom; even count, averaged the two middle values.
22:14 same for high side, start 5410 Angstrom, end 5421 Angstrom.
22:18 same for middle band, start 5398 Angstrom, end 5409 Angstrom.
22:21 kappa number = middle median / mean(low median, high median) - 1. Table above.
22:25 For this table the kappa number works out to -0.04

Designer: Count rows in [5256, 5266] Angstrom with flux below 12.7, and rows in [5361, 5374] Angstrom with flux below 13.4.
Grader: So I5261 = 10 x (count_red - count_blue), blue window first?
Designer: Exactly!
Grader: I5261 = 50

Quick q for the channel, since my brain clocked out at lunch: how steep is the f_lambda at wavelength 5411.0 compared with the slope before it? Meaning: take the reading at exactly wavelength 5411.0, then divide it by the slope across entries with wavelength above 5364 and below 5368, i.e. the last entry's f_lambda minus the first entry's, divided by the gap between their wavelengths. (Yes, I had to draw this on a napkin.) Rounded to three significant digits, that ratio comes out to 116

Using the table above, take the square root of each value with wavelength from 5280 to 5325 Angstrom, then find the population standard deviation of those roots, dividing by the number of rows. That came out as 0.15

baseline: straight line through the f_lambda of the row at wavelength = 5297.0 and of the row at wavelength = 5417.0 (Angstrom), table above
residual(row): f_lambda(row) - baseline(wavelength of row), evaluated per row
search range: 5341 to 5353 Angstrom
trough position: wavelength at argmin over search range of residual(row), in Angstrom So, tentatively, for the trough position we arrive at 5349.5 Angstrom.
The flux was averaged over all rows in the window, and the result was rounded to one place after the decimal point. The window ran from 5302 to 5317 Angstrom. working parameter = 13.9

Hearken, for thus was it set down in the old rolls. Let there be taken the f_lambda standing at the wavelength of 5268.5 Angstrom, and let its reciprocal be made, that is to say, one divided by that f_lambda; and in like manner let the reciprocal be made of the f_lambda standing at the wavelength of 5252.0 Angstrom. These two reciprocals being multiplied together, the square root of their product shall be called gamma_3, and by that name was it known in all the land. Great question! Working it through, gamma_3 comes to 0.092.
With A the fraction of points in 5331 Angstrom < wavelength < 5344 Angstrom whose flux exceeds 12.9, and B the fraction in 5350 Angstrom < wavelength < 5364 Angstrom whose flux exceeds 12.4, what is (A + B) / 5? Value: 0.31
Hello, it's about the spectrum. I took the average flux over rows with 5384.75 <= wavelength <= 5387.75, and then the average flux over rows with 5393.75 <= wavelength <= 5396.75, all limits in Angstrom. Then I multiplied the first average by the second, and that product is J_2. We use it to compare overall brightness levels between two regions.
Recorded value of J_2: 176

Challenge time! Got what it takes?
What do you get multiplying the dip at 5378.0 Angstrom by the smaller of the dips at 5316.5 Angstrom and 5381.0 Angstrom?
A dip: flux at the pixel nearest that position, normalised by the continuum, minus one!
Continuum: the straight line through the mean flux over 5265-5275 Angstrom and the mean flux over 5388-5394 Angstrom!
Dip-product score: 0.007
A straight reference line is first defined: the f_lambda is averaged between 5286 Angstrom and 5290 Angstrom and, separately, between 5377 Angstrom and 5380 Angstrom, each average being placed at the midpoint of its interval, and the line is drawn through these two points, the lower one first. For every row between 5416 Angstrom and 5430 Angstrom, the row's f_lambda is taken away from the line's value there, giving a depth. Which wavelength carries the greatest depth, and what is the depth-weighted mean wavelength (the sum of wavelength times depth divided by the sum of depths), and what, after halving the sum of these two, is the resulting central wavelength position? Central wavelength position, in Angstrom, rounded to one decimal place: 5427.2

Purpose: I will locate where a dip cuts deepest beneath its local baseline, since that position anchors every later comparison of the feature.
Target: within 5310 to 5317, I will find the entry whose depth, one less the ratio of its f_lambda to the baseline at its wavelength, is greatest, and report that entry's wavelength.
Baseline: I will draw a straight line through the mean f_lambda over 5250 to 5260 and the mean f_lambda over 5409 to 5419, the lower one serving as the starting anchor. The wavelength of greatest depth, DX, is 5316.5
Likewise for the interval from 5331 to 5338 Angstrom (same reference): 5333.0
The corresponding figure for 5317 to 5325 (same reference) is 5324.0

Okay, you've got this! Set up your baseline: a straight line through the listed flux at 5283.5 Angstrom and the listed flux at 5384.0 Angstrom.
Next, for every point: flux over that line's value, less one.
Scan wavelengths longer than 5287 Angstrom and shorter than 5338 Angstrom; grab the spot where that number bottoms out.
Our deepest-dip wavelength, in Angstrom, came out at 5328.5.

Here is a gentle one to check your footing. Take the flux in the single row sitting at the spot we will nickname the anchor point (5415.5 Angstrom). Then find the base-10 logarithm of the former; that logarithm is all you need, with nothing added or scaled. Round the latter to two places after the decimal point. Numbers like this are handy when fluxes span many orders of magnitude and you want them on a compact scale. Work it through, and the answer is 1.09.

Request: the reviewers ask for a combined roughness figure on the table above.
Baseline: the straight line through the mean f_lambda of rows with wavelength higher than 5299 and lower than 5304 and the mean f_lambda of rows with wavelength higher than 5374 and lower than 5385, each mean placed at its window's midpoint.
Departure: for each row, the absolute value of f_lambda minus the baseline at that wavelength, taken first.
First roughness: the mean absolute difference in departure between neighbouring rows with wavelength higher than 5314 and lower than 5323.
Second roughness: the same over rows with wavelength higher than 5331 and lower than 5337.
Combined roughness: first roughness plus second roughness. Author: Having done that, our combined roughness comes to 0.5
